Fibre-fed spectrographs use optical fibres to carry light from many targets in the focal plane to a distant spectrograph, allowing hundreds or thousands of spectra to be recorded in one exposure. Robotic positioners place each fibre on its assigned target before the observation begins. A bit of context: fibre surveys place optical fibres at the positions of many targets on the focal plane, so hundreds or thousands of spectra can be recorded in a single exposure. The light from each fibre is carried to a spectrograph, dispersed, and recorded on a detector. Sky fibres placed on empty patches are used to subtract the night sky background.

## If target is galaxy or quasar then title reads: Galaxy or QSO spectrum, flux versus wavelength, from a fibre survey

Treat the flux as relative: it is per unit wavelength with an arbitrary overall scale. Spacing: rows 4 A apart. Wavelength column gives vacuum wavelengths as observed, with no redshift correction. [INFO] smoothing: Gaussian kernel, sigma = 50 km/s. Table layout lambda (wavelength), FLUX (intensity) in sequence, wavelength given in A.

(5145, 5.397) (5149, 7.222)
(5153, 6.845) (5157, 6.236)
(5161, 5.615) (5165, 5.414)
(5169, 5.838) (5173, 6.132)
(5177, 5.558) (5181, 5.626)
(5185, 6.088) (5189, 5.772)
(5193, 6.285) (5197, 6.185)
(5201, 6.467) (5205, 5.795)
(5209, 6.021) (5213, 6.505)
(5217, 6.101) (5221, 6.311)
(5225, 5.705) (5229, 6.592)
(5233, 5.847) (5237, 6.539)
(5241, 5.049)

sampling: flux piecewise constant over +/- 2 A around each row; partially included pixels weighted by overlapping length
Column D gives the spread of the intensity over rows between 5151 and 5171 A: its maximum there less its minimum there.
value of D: 1.43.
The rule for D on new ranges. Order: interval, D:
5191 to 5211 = 0.67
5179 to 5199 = 0.66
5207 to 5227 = 0.80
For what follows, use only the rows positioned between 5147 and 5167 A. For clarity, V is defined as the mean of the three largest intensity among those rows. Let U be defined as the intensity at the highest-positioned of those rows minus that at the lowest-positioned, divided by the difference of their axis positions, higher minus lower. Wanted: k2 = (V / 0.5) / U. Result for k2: -120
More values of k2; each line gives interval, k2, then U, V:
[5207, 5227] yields -639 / -0.02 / 6.31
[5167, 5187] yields 770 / 0.02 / 6.02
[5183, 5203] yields 533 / 0.02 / 6.31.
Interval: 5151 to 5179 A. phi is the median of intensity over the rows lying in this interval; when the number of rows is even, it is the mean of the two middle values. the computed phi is 5.8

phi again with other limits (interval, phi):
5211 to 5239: 6.3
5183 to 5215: 6.1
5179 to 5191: 5.8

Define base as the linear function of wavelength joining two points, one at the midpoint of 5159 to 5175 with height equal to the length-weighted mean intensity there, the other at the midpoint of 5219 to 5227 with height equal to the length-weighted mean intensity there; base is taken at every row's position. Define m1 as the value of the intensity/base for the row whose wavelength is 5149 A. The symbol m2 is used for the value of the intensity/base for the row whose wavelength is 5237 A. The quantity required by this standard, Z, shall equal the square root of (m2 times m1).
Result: 1.17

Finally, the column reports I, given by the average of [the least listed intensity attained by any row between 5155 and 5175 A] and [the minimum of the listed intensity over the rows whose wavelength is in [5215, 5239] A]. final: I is 5.56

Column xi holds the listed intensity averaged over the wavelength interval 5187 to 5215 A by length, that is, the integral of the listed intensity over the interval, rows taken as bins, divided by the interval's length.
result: 6.15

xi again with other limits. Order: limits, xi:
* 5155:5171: 5.78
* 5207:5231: 6.21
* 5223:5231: 6.15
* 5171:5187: 5.85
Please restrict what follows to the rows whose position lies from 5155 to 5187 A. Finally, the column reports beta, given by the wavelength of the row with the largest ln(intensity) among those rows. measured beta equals 5157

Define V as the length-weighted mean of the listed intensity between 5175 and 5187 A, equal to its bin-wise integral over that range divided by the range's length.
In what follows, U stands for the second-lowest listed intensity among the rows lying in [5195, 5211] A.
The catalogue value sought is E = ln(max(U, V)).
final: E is 1.80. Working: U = 6.021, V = 5.76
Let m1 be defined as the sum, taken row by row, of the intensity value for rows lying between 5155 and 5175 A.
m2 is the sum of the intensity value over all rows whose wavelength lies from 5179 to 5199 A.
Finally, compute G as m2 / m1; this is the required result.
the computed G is 1.02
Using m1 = 29.2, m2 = 30.0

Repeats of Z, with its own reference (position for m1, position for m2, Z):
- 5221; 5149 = 1.16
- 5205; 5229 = 1.03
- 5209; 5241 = 0.92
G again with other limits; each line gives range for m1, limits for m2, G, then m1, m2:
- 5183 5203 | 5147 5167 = 1.02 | 30.8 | 31.3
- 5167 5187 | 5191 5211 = 1.05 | 29.2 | 30.8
